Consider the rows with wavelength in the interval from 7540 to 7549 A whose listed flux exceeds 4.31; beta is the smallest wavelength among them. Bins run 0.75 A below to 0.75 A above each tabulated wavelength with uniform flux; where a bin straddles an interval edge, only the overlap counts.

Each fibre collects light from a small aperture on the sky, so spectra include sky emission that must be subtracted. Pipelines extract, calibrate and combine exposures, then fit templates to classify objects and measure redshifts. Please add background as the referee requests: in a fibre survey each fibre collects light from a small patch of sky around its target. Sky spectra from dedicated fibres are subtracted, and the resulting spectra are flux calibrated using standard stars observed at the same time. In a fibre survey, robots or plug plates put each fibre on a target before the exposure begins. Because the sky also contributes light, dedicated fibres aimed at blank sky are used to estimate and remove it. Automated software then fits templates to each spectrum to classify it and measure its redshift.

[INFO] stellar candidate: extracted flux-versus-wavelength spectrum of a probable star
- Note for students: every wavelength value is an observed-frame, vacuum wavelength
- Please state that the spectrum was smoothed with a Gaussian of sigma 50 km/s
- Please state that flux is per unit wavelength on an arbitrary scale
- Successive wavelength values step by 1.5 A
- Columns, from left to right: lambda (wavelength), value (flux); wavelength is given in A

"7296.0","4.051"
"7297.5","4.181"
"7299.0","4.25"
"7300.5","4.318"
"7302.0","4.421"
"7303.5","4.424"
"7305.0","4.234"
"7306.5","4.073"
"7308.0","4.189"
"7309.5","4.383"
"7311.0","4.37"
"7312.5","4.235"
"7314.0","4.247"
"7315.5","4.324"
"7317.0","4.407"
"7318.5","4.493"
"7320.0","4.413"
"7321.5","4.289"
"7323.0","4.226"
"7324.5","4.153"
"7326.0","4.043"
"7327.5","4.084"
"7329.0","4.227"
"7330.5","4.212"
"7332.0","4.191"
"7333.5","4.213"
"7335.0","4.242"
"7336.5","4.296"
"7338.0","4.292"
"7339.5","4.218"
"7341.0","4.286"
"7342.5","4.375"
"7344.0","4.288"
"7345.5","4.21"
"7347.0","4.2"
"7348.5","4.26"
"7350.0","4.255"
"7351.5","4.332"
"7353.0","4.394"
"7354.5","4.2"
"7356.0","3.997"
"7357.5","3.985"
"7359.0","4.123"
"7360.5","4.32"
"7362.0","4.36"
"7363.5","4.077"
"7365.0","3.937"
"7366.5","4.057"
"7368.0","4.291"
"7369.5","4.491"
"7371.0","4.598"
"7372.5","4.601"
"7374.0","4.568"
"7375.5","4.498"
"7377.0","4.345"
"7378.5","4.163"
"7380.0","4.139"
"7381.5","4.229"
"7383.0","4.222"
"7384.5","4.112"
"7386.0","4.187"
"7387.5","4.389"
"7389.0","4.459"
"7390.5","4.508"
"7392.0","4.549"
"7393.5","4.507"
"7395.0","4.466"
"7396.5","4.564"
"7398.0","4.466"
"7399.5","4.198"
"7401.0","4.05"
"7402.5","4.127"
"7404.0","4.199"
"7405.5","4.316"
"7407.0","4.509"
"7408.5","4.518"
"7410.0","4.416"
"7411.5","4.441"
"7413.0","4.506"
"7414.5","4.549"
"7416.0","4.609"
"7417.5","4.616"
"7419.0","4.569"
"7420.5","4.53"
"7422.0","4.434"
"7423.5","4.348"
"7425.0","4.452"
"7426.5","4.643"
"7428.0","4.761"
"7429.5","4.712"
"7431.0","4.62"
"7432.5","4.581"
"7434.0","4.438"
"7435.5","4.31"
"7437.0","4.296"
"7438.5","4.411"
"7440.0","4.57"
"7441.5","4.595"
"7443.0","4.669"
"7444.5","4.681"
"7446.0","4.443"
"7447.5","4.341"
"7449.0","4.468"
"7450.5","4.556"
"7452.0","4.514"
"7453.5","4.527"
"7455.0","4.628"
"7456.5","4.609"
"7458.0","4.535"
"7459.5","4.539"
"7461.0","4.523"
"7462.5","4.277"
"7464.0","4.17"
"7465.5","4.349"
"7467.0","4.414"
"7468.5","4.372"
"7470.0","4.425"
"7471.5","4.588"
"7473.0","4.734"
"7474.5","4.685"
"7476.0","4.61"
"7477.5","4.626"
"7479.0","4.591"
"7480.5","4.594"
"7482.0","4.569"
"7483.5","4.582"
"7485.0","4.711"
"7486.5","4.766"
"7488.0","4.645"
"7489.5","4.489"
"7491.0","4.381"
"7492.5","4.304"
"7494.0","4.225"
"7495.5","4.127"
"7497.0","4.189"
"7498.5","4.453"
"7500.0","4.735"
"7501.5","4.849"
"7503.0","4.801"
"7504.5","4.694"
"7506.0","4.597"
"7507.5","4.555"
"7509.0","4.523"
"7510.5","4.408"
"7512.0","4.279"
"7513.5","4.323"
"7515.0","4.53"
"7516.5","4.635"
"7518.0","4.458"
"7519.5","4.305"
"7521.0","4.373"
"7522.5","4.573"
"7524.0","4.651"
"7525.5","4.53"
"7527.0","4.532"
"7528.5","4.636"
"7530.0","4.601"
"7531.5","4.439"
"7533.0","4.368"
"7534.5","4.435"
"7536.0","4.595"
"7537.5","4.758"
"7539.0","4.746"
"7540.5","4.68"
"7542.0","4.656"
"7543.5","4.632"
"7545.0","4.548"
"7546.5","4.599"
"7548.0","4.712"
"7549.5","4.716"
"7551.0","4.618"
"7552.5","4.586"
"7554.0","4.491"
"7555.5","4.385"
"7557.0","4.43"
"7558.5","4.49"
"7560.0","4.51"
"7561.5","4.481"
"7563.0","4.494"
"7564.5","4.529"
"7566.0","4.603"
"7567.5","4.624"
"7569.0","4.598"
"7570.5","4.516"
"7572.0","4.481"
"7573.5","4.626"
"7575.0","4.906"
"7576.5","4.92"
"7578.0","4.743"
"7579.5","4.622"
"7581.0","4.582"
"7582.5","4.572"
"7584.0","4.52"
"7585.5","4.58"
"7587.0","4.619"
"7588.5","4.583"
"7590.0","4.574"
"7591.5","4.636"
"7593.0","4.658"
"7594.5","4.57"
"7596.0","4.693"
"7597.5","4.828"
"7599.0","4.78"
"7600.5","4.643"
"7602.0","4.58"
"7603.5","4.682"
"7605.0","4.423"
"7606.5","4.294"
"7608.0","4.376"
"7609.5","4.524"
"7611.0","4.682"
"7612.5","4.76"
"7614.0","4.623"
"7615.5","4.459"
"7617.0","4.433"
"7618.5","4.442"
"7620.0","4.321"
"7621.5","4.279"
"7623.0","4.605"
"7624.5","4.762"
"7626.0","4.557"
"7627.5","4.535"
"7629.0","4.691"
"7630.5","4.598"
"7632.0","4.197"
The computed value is 7540.5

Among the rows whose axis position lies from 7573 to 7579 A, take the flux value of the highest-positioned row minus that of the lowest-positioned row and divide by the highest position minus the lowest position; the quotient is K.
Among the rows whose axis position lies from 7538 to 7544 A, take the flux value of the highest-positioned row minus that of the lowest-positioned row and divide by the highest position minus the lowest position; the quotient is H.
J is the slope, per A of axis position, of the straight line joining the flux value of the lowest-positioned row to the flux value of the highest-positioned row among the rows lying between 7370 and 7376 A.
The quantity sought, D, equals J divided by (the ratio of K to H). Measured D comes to 0.02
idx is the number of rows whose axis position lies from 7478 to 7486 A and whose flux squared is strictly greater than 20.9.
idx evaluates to 4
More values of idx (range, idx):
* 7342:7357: 0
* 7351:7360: 0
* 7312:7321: 0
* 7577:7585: 4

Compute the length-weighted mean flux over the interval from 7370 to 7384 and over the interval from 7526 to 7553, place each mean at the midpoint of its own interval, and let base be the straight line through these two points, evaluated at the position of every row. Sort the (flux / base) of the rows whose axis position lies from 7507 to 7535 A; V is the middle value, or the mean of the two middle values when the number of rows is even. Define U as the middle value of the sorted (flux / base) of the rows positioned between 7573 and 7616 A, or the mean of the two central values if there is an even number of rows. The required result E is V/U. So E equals 0.999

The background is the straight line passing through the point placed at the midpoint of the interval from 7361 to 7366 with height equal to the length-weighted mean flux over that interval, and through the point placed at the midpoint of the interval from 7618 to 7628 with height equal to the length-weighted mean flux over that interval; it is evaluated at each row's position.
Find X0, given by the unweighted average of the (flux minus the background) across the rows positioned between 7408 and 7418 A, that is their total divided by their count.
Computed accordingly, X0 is 0.32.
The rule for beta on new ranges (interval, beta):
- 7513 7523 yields 7513.5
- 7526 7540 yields 7527.0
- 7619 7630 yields 7620.0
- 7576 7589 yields 7576.5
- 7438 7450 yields 7438.5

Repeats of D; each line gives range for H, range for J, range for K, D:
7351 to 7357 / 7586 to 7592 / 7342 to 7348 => 0.01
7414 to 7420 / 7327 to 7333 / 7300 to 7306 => -0.01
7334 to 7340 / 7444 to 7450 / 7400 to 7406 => 0.00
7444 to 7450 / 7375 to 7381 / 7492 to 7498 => -0.15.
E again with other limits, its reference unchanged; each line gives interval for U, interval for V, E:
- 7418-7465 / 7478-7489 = 1.006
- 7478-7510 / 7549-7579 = 0.973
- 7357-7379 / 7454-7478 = 1.017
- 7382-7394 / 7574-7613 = 0.981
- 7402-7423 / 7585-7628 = 0.959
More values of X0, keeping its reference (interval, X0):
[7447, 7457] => 0.26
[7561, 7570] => 0.14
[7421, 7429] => 0.31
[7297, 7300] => 0.18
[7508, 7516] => 0.07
